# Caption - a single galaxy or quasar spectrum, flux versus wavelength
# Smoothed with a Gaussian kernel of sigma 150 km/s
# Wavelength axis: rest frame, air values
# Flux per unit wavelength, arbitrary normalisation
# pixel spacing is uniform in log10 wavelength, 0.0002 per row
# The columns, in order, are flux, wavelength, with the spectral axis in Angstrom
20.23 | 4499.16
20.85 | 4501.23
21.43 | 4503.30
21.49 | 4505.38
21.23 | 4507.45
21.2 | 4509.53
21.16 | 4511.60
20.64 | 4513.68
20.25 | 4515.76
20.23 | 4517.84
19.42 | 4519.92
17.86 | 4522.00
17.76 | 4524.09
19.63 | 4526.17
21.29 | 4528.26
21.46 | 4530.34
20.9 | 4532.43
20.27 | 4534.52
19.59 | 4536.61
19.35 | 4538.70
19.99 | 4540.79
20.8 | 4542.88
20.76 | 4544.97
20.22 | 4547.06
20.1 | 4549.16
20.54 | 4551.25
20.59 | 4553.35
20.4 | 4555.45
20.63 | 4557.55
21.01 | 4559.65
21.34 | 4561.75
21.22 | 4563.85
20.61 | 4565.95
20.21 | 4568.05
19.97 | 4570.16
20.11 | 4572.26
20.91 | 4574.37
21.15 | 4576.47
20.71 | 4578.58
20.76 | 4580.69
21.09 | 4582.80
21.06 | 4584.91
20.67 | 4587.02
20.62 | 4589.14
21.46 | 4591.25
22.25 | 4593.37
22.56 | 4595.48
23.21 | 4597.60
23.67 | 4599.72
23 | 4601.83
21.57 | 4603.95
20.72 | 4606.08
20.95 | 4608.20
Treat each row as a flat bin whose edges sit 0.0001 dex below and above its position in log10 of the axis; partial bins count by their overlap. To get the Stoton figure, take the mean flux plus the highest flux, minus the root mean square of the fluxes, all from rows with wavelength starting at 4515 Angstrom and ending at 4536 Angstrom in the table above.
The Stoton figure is 21.4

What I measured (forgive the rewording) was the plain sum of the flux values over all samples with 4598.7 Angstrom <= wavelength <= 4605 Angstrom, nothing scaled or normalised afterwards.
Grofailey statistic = 68.2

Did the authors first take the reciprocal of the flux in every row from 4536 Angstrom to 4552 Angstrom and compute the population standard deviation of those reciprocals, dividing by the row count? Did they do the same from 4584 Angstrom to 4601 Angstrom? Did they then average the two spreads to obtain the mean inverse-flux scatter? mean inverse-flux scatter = 0.0017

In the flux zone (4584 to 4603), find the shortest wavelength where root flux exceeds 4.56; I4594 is 4584.91 Angstrom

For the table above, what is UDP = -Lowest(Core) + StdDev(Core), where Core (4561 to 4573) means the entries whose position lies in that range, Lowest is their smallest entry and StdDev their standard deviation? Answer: -19.4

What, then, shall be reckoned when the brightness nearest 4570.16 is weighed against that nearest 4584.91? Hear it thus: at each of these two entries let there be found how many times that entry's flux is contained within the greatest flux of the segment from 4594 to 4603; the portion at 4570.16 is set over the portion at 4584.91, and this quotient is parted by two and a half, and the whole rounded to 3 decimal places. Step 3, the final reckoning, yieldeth 0.422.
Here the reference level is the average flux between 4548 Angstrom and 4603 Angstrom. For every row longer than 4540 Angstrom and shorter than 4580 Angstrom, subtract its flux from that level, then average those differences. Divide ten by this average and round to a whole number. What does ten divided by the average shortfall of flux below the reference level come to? 18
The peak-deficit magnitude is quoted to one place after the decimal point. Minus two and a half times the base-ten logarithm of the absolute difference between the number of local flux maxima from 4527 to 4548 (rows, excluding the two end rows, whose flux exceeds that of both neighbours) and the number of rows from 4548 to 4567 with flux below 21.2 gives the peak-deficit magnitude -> -1.7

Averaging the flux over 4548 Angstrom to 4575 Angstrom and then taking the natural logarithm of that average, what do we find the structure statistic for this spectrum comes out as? 3.02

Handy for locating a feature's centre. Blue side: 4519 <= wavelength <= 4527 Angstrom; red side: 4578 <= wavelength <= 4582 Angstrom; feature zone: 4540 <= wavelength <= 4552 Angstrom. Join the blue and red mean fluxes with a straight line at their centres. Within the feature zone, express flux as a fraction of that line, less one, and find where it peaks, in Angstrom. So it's 4542.88 Angstrom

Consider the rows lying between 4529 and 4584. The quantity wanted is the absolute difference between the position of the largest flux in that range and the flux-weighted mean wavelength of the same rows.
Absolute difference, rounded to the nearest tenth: 26.3 Angstrom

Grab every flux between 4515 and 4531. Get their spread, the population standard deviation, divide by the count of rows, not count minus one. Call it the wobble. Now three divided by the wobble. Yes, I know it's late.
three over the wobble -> 2.3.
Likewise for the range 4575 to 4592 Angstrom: 10.8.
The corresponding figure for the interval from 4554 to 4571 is 6.6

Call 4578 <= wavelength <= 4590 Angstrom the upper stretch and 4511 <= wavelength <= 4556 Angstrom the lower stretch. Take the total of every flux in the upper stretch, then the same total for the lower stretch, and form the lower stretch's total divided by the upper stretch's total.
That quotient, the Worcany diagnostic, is 3.5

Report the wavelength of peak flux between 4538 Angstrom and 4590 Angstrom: 4561.75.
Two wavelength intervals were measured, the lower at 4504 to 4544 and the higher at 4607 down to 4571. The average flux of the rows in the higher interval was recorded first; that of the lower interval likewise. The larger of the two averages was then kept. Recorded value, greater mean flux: 21.5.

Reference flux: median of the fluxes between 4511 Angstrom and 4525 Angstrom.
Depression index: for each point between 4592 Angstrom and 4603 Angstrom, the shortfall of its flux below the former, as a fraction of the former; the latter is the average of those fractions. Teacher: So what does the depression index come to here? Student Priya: -0.13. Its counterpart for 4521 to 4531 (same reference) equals 0.03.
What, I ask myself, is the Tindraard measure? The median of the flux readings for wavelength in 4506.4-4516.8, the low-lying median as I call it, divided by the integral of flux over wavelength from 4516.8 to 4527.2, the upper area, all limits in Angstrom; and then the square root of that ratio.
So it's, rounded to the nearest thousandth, 0.327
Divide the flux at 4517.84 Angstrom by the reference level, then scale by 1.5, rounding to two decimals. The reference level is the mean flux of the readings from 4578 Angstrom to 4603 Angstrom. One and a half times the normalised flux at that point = 1.39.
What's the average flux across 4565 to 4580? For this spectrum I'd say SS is 20.5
